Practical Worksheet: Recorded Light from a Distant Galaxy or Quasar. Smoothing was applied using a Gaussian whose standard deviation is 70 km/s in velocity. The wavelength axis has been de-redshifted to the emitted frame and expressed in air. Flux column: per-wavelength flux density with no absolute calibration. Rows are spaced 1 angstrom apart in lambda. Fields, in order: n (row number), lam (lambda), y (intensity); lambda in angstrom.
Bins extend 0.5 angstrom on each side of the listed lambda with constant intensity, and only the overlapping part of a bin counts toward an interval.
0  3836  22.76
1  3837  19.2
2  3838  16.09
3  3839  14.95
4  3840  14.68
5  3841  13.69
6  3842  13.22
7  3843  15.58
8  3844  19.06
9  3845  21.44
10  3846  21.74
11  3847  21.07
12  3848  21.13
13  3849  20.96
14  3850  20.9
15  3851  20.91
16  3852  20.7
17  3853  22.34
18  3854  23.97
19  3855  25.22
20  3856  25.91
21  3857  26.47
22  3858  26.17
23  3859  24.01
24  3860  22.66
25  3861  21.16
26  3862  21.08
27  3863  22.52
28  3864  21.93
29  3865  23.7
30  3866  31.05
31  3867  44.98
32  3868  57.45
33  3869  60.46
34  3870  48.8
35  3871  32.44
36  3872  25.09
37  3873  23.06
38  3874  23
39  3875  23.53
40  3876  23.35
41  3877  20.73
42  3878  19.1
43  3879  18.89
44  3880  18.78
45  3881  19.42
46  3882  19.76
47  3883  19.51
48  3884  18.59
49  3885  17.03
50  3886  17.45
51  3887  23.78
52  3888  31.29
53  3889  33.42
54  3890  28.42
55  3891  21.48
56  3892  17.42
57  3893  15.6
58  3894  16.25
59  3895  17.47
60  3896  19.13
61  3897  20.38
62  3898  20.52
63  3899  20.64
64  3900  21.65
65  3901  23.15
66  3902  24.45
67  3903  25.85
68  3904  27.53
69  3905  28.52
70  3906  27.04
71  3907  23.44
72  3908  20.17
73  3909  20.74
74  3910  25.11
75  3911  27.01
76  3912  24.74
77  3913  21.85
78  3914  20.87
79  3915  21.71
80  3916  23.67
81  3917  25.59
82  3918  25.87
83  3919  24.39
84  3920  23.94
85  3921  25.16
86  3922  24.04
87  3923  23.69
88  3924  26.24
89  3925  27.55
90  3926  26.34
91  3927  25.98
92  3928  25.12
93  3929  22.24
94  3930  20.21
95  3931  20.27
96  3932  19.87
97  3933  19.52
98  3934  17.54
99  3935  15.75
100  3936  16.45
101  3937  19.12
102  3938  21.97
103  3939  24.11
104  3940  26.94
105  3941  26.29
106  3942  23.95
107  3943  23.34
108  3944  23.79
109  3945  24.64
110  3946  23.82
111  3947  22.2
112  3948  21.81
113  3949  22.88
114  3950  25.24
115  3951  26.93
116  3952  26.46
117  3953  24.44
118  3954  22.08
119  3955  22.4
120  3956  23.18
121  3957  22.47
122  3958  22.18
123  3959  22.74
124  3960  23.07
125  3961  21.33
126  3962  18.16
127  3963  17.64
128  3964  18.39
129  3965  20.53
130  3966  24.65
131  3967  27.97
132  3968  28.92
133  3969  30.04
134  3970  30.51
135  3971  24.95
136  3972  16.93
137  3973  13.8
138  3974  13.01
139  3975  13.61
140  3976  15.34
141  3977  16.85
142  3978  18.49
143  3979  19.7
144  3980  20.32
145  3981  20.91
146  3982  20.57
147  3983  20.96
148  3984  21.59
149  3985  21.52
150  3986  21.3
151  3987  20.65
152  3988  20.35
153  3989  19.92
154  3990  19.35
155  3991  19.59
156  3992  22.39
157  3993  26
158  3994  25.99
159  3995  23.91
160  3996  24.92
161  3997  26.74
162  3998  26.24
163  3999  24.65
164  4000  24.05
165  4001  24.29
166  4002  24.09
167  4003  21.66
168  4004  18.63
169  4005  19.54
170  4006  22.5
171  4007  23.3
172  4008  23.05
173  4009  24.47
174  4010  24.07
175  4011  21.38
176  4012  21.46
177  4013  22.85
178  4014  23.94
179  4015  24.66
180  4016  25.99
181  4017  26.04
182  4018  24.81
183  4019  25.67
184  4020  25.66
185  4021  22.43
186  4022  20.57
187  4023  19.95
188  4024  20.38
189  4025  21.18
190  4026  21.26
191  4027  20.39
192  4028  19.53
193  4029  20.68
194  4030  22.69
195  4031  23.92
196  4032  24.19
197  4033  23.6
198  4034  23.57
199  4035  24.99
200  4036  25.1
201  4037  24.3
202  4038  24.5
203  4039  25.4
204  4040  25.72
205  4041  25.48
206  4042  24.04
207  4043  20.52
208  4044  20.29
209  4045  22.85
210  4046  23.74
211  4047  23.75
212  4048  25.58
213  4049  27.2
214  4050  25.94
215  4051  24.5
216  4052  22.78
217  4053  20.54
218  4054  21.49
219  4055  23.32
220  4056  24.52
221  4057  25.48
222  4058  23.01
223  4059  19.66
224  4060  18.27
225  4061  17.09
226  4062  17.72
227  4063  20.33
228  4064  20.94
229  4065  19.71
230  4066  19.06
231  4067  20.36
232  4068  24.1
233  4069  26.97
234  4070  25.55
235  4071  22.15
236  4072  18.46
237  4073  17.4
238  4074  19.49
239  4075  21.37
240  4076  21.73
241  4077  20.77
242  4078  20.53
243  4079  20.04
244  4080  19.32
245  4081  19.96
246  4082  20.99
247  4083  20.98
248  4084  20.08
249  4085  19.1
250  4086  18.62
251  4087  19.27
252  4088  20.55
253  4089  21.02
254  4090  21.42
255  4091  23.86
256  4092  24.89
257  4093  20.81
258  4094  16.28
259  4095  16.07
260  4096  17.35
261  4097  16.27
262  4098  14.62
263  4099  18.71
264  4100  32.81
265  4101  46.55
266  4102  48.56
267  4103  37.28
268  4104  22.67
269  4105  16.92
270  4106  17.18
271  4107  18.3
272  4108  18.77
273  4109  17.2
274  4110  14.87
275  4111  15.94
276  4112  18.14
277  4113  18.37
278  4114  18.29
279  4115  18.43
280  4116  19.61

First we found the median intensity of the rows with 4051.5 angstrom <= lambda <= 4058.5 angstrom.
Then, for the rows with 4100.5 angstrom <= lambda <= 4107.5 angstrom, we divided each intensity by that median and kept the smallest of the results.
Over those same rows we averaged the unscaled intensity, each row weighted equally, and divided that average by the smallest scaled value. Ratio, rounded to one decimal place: 40.3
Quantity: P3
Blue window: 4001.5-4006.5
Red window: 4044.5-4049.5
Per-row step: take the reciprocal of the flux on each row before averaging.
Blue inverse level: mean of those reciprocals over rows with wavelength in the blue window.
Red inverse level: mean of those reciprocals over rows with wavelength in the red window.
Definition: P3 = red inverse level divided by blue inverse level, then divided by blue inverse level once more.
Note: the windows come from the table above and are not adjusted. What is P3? 18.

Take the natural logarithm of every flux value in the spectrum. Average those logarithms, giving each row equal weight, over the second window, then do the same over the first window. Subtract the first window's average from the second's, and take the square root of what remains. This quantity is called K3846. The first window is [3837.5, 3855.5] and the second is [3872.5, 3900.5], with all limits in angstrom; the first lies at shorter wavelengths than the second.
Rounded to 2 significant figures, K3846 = 0.30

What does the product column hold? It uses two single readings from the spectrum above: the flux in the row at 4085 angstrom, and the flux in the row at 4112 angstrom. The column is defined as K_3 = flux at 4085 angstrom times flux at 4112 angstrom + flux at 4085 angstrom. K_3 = 366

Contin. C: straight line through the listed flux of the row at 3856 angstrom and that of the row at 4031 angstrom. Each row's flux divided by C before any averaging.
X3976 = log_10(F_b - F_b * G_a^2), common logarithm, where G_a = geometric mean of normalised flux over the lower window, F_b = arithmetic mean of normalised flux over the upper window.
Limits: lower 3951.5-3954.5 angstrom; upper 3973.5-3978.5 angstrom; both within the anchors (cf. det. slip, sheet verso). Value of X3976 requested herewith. -1.6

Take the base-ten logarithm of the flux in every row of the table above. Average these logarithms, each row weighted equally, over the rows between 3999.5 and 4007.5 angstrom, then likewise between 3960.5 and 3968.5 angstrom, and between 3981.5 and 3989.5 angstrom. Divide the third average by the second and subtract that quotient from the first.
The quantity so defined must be 0.36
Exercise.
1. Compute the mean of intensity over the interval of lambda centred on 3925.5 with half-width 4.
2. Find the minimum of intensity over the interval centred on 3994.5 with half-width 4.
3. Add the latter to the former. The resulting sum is 44.7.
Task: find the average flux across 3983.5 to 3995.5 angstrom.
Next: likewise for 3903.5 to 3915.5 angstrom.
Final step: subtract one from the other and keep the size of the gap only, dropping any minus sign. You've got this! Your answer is 2.2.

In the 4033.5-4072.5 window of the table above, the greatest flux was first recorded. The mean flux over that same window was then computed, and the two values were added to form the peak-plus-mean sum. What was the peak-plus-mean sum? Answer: 50.0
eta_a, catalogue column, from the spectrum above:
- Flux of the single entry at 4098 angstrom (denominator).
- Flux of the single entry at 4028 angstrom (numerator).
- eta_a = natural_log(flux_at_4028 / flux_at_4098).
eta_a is 0.29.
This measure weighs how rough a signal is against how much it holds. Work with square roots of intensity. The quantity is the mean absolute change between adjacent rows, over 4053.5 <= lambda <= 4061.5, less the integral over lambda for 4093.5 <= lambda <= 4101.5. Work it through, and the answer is -36.8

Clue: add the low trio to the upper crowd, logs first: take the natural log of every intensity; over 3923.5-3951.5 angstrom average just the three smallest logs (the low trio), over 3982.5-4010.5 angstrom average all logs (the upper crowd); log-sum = 5.92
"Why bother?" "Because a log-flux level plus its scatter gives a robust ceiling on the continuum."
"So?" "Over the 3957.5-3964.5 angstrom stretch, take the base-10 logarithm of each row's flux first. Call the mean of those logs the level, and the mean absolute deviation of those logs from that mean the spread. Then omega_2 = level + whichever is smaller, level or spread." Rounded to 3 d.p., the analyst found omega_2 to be 1.354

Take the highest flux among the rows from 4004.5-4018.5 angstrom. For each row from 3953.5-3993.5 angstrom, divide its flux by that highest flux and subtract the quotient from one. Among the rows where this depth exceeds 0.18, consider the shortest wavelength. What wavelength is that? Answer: 3961 angstrom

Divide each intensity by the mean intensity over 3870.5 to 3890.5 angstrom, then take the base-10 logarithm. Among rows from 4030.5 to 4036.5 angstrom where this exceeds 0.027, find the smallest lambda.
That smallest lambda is 4035 angstrom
